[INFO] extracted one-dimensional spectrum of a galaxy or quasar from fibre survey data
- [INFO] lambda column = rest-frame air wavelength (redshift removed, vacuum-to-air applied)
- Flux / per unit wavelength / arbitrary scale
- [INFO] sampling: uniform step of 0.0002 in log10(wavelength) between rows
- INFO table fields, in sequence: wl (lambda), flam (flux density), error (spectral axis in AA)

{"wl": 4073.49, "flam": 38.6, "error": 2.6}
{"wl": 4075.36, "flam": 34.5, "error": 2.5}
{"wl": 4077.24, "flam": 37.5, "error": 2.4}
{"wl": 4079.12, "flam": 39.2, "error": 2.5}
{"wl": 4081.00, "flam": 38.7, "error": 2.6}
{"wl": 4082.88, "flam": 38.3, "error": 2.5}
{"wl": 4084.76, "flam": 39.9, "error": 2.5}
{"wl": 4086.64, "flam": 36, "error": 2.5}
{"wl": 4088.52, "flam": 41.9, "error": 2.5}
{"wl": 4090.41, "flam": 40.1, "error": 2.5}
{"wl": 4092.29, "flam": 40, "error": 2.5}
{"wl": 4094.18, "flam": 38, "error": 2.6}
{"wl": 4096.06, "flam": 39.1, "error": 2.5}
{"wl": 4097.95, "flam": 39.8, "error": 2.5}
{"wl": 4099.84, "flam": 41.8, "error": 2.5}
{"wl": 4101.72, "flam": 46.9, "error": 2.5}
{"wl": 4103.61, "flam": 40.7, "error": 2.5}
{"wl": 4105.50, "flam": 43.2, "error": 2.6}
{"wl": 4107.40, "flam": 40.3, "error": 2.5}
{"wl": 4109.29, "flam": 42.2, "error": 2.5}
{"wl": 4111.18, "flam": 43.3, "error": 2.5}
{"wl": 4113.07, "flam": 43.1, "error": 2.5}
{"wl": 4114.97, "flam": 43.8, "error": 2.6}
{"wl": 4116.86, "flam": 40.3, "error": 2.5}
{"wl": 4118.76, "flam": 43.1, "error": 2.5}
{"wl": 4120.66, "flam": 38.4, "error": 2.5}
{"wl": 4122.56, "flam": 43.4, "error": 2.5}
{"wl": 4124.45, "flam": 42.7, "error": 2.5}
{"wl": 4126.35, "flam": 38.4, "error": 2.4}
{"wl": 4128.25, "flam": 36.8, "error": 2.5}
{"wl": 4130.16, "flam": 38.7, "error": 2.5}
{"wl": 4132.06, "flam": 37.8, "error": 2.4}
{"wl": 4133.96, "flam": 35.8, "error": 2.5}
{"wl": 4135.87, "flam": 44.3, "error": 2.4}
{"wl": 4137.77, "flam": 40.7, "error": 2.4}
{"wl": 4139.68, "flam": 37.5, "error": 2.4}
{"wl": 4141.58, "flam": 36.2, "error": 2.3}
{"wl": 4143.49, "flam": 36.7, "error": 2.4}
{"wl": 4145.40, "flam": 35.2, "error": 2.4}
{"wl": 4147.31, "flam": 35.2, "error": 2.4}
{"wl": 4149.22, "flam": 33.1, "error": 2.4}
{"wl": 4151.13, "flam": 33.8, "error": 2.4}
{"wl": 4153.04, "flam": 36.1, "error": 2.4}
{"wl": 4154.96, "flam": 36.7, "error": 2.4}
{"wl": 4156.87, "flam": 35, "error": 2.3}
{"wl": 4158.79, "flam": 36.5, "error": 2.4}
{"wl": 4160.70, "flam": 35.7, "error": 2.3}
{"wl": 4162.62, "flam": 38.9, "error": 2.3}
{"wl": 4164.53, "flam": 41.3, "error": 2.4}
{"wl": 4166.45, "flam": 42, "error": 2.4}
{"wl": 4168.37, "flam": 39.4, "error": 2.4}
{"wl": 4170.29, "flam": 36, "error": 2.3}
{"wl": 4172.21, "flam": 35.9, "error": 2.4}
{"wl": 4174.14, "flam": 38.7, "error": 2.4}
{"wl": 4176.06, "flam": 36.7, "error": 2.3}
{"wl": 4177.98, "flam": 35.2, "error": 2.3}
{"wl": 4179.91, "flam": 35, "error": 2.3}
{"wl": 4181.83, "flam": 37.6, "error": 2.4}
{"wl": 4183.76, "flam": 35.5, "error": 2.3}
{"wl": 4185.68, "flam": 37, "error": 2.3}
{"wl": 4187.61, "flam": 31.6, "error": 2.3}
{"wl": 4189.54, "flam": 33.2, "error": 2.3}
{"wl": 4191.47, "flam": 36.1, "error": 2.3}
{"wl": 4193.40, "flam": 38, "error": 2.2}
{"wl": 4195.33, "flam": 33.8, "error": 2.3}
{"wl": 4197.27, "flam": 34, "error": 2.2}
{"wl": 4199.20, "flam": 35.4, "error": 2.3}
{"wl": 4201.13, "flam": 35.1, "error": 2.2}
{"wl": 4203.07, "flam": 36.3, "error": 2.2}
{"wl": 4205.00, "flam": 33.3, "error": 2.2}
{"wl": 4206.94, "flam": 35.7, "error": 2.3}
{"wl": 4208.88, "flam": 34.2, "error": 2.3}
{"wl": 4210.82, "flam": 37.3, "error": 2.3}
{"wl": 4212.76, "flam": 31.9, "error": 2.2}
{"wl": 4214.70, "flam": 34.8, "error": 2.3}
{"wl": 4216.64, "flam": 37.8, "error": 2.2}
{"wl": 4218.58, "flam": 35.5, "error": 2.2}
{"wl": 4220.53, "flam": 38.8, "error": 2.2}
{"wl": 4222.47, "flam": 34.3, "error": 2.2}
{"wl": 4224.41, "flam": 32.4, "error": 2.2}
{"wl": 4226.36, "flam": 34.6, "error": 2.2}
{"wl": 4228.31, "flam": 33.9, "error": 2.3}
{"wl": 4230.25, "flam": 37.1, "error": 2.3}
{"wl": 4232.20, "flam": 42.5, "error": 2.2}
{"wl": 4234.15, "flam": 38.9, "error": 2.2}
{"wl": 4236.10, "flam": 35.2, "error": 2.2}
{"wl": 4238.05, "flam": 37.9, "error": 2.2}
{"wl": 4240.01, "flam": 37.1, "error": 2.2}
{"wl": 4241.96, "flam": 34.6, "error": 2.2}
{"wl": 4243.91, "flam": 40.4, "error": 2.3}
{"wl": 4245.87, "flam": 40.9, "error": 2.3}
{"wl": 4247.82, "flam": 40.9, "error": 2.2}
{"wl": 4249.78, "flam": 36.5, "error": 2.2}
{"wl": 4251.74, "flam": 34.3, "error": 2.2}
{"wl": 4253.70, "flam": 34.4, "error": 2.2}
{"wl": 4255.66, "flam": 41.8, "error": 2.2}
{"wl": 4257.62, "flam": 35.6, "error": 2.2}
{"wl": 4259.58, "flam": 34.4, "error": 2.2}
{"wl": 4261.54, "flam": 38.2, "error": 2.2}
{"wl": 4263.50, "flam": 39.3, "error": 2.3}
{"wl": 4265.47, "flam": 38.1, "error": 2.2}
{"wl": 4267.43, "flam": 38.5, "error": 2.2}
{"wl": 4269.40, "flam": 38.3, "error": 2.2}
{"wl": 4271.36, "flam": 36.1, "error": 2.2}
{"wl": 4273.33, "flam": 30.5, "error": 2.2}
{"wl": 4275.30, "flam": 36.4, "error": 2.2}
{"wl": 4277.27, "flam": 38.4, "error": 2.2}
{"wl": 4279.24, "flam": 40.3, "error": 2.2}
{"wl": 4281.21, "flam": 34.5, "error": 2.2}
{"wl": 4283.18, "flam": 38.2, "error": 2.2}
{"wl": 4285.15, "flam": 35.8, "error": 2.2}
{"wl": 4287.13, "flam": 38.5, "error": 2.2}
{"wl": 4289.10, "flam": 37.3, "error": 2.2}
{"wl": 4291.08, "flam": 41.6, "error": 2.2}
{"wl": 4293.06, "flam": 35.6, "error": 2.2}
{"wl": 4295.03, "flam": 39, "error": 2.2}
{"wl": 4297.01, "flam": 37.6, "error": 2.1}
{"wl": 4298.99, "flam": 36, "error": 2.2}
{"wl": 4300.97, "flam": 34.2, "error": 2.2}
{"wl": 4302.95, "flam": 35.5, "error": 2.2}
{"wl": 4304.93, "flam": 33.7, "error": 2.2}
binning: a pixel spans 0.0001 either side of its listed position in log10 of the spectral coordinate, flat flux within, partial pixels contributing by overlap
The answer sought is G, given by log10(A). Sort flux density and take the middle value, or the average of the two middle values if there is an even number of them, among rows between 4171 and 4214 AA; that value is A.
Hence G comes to 1.55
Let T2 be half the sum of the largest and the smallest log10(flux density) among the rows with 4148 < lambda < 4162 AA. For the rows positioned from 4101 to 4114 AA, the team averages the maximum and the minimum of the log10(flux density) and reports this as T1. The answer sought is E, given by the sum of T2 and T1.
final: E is 3.18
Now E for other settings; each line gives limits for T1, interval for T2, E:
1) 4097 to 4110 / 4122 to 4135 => 3.23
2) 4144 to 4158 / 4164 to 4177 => 3.13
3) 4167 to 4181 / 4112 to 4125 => 3.18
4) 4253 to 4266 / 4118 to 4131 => 3.18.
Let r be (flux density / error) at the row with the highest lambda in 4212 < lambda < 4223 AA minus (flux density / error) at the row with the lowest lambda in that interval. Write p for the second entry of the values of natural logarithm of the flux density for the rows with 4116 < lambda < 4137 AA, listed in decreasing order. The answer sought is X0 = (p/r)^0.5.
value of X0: 1.9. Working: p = 3.770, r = 1.1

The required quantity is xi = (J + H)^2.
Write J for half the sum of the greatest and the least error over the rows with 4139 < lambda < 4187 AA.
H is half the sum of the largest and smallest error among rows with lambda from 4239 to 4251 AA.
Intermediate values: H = 2.25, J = 2.350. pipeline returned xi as 21.2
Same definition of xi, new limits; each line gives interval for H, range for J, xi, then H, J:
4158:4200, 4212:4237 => 20.7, 2.30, 2.250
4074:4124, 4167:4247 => 23.0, 2.50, 2.300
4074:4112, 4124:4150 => 24.0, 2.50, 2.400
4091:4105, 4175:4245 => 23.5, 2.55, 2.300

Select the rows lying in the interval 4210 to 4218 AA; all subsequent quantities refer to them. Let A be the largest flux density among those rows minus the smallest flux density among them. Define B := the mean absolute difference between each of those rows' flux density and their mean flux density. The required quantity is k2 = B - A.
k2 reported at -3.8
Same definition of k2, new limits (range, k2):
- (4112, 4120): -2.4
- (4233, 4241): -2.6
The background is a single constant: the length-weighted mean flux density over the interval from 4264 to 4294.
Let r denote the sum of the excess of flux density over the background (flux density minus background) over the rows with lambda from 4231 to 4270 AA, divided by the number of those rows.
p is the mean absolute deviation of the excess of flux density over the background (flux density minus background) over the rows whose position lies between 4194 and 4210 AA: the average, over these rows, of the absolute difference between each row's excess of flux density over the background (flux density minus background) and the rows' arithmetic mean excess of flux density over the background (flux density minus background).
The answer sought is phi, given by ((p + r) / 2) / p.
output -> 0.9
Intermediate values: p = 0.9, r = 0.7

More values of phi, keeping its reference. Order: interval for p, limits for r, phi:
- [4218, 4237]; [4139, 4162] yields 0.2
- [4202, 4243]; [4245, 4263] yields 0.6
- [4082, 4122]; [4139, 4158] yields 0.1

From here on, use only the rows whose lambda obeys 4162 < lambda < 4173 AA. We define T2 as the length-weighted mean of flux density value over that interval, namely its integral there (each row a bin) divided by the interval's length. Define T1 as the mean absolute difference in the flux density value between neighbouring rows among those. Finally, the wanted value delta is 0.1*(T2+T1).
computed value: 4.08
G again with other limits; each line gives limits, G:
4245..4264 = 1.57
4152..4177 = 1.56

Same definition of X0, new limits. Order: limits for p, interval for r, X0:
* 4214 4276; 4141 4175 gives 3.1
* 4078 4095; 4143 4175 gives 2.1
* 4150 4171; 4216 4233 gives 1.3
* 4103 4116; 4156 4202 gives 2.3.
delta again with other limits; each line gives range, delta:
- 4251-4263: 4.04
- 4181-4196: 3.82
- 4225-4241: 3.99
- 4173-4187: 3.80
